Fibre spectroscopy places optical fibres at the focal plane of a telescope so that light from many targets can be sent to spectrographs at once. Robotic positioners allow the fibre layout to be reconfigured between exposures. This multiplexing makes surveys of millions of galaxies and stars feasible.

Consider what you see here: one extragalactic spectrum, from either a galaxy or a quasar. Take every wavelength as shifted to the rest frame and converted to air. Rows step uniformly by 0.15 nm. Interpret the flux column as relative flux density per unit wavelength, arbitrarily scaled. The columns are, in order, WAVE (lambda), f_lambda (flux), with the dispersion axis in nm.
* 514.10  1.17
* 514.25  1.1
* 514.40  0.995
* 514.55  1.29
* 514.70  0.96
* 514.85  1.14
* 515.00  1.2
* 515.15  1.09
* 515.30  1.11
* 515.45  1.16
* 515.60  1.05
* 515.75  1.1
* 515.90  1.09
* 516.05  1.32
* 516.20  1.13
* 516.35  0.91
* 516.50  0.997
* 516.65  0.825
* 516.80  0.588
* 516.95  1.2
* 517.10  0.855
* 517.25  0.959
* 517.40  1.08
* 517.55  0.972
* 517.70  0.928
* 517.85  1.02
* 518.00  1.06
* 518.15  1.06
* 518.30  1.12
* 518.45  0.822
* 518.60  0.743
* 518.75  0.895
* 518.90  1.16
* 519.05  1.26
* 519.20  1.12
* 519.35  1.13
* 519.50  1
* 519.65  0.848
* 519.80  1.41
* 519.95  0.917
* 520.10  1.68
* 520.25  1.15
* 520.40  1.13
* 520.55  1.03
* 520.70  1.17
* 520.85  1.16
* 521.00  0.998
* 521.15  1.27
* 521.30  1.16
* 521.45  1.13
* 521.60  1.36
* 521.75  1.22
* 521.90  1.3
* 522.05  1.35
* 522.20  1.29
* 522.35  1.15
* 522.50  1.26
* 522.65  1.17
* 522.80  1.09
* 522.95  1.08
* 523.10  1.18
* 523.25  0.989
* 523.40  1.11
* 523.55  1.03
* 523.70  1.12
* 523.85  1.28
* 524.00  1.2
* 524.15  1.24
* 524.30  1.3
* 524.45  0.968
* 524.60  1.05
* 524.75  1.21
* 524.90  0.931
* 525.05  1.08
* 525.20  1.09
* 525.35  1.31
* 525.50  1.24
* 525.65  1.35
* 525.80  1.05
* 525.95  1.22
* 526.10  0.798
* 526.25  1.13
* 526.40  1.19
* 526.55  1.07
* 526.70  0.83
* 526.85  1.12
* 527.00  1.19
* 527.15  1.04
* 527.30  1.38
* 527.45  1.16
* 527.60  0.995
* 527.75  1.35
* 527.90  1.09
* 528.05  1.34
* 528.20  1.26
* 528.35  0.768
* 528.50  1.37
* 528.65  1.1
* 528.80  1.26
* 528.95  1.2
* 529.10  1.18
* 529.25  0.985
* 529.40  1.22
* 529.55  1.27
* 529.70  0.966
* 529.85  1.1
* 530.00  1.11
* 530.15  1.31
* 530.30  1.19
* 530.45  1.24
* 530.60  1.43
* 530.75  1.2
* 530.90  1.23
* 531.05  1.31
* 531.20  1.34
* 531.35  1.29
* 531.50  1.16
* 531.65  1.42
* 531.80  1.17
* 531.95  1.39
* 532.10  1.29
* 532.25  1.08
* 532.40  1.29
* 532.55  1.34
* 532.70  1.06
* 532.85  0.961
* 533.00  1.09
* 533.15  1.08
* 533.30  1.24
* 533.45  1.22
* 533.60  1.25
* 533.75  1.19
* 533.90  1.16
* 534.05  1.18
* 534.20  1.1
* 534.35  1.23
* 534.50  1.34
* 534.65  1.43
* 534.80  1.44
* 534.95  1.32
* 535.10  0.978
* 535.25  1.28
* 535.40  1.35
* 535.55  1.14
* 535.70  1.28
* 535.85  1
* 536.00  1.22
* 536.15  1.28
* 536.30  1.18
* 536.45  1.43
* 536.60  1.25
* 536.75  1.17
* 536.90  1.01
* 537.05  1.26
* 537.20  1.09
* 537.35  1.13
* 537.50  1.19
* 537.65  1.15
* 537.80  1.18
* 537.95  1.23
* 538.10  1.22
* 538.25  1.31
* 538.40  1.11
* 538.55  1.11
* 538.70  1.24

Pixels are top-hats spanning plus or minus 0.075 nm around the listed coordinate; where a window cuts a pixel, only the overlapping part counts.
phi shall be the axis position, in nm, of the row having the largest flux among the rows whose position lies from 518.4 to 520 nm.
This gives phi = 519.80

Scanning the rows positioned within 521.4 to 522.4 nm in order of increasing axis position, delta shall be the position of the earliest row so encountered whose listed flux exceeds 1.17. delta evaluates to 521.60 nm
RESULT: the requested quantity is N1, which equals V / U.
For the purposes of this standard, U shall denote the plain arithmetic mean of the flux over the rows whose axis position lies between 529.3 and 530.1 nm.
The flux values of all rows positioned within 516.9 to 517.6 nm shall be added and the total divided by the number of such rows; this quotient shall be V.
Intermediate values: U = 1.13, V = 1.01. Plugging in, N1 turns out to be 0.89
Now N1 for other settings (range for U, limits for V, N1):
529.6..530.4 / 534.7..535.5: 1.12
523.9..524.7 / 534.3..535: 1.17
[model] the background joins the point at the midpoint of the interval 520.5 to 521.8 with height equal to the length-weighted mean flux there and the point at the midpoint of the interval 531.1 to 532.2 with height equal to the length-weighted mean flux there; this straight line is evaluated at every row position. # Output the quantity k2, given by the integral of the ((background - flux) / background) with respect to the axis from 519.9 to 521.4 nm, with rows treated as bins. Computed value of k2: -0.01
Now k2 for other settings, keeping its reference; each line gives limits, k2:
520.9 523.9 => 0.02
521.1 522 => -0.05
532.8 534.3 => 0.18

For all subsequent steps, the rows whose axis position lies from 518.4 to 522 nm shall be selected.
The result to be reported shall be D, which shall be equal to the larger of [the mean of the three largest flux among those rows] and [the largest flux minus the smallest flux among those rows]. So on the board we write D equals 1.48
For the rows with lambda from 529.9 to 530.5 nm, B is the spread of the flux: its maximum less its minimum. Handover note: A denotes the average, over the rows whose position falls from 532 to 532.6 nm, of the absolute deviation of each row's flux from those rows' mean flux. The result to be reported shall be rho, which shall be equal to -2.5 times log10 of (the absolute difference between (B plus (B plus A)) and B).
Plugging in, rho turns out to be 1.4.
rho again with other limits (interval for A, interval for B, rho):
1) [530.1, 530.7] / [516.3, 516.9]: 0.8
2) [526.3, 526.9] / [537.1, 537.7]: 1.7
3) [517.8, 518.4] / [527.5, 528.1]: 1.0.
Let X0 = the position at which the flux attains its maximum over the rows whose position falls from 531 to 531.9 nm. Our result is 531.65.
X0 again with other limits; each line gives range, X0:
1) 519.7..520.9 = 520.10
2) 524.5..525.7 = 525.65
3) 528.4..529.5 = 528.50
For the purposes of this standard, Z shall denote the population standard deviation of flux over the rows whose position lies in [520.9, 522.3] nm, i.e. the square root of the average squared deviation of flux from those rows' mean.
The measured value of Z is 0.111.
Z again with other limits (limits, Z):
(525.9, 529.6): 0.165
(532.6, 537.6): 0.125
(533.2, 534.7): 0.089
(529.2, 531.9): 0.124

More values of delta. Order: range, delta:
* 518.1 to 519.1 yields 519.05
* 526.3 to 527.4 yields 526.40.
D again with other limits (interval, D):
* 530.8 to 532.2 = 1.38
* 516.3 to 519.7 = 1.21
